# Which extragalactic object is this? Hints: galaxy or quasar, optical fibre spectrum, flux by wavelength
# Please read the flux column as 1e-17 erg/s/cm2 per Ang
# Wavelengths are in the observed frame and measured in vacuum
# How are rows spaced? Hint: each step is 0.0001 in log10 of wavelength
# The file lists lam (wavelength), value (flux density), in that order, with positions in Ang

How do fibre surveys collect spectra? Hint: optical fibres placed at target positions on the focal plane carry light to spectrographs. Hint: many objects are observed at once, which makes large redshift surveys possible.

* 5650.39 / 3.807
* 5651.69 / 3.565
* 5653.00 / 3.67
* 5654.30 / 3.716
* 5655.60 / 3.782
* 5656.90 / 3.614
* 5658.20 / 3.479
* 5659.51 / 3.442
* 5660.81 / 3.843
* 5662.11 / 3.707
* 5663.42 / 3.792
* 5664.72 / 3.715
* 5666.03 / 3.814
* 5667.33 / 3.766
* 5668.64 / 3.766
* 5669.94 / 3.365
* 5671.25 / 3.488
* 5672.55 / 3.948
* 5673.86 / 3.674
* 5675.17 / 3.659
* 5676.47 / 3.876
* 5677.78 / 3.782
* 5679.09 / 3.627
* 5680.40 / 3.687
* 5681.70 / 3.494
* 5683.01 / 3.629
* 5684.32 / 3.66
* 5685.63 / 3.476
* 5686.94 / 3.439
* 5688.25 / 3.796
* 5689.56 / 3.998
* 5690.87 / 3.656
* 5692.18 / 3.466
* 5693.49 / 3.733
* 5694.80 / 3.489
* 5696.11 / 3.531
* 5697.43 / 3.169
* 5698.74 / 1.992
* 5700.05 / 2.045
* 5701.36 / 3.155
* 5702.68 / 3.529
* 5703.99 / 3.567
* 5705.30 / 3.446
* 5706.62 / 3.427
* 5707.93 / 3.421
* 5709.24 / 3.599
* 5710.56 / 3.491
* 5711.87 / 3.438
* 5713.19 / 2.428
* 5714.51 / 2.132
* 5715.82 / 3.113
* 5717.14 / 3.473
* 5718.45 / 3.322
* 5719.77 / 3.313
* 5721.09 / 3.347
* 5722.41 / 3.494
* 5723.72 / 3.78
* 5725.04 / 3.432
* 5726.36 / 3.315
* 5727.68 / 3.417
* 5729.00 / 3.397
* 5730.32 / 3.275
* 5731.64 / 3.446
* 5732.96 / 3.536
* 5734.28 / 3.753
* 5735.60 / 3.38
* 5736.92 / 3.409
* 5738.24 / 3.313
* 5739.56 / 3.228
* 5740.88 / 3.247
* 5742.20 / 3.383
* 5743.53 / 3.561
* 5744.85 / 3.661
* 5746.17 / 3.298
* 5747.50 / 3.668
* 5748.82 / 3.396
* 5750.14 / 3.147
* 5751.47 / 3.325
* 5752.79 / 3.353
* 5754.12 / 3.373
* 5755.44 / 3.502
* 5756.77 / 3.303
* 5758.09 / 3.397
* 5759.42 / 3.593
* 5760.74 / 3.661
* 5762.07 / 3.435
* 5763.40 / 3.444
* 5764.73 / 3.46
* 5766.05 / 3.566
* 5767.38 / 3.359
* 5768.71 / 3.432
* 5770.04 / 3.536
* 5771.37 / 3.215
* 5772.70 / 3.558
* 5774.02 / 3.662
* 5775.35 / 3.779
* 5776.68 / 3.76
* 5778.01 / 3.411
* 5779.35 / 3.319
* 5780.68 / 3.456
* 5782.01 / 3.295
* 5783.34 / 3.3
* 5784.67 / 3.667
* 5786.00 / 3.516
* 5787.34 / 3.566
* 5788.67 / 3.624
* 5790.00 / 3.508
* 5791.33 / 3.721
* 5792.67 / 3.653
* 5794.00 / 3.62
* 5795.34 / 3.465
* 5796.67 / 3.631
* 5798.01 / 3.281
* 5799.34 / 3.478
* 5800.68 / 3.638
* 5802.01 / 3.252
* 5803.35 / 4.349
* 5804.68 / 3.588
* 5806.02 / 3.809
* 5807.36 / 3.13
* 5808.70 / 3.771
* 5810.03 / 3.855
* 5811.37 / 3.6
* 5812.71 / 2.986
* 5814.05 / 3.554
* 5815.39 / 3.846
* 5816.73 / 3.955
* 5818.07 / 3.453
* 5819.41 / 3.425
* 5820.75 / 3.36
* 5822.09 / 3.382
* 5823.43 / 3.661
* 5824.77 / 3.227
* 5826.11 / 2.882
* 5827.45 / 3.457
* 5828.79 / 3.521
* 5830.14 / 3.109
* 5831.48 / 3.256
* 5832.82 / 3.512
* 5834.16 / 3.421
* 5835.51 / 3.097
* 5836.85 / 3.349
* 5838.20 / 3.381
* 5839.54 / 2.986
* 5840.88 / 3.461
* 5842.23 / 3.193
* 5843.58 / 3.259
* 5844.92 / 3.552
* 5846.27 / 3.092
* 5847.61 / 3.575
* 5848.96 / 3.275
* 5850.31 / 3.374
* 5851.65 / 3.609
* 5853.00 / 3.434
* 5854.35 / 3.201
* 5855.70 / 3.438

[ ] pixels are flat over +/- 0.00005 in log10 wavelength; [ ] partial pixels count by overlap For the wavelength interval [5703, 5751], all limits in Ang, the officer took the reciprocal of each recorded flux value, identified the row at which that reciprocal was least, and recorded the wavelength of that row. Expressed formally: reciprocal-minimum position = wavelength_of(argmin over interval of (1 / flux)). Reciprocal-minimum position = 5723.72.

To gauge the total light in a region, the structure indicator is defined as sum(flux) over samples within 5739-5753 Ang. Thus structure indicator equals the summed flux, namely 37.3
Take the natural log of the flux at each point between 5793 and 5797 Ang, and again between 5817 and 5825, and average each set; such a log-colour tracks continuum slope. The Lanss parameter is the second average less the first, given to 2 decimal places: -0.04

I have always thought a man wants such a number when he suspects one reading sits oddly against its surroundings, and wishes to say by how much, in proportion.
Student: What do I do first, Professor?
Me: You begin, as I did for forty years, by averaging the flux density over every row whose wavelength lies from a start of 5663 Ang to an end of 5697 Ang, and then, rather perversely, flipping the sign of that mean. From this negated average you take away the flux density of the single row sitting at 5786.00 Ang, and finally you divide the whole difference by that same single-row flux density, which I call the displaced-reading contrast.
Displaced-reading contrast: -2.04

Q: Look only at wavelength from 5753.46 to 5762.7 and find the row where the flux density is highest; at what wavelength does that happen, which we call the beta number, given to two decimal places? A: 5760.74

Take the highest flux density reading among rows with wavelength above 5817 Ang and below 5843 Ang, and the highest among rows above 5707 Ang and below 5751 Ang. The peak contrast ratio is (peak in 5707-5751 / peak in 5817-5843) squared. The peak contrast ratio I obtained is 1.07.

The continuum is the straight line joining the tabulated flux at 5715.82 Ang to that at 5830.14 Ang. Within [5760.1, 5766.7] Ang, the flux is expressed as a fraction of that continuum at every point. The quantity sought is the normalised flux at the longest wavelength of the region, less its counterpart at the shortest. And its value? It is -0.030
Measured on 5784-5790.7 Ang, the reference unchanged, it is -0.051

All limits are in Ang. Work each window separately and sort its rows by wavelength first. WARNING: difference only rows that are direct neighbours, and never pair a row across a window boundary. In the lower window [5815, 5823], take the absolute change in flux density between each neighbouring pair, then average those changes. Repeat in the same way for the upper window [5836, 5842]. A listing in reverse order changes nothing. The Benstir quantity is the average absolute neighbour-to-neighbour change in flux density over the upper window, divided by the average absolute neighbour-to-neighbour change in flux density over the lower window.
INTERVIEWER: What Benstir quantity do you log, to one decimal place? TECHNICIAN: 2.1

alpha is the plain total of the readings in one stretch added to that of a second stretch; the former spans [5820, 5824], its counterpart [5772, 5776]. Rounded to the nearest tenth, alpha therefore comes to 21.4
